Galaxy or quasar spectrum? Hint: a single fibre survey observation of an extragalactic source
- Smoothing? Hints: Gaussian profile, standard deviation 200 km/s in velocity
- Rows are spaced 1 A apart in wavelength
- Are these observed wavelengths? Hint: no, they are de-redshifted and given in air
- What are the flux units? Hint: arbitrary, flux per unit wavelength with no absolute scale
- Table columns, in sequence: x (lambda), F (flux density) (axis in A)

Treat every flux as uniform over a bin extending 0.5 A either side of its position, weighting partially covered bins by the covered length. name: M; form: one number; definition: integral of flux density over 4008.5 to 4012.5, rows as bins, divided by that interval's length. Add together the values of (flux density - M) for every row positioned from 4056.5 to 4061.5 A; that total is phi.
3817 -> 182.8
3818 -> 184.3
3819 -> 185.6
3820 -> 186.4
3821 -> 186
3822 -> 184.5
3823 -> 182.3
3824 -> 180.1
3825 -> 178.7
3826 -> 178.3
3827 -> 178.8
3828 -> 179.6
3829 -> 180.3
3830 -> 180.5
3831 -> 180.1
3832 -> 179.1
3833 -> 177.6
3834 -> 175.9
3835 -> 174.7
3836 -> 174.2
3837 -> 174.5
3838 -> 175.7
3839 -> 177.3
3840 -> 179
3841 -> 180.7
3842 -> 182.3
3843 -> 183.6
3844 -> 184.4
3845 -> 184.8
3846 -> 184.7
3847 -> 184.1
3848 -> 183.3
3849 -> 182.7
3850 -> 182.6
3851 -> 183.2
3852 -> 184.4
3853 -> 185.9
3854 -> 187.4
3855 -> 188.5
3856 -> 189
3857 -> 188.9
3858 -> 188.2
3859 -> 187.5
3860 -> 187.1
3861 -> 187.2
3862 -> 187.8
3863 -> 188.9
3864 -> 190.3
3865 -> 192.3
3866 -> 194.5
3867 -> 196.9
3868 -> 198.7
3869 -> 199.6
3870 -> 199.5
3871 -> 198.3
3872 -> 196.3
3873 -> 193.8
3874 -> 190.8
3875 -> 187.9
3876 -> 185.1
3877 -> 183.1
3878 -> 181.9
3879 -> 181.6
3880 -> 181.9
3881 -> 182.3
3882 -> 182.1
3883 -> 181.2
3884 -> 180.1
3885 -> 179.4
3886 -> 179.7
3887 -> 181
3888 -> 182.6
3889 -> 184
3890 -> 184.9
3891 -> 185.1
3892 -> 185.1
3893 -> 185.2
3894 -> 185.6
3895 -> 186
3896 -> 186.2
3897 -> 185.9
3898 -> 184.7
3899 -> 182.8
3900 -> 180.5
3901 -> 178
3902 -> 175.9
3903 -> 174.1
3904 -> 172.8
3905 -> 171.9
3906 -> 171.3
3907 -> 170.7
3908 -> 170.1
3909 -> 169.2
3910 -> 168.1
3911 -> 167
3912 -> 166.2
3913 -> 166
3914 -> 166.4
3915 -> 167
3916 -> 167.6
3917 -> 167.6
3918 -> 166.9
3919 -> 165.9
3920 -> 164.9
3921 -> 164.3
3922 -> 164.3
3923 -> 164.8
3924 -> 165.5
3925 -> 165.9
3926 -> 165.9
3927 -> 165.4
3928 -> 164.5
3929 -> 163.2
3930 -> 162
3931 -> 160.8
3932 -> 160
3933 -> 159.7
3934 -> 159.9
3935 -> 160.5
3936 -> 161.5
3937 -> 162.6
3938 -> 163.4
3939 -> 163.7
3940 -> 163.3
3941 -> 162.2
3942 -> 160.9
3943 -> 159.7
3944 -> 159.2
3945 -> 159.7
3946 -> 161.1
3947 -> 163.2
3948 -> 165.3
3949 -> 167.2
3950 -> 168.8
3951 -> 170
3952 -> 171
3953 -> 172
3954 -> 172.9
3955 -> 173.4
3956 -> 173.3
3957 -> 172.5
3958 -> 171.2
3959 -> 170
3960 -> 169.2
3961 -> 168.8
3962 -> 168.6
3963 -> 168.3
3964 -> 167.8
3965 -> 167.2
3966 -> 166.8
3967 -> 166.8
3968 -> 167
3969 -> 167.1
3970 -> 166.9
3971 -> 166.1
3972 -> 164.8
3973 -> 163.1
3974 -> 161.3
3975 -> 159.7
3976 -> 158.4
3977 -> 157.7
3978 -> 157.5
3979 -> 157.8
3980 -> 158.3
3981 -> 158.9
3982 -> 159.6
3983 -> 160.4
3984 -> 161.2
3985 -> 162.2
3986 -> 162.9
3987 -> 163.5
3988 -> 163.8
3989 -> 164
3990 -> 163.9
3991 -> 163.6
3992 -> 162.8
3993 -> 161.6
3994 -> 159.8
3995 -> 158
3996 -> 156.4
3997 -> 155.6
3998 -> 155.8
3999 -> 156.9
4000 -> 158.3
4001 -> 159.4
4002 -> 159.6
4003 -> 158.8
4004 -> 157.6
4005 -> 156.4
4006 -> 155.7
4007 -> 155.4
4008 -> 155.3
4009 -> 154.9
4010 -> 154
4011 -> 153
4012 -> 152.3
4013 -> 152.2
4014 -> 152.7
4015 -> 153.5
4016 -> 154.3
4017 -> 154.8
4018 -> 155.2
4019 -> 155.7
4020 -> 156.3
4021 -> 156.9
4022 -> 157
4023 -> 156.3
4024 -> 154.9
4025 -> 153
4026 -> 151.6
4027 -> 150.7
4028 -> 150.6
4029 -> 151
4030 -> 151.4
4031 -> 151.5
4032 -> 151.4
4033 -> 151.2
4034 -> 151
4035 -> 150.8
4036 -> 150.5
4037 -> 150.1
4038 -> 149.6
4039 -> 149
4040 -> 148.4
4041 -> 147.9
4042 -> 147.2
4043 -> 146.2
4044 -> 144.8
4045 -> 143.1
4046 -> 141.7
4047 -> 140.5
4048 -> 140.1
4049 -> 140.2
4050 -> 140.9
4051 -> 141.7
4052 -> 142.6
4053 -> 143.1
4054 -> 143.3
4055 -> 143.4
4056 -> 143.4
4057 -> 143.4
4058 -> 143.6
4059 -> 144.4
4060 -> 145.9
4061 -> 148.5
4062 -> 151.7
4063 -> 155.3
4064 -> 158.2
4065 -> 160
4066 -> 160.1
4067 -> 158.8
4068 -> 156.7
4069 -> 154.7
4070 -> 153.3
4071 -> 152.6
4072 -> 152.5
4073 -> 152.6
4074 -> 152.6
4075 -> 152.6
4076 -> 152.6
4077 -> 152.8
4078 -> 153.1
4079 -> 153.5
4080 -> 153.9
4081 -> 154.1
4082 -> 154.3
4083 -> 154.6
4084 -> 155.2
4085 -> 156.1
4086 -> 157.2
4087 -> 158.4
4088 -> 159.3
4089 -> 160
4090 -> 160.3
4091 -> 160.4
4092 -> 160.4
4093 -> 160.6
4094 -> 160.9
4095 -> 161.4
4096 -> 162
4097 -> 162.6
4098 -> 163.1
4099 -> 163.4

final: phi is -42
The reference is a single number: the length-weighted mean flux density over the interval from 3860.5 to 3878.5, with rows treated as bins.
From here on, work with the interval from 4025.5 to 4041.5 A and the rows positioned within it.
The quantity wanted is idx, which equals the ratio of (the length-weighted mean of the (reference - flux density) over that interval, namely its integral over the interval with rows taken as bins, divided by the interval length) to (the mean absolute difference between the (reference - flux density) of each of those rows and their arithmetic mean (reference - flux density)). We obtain 47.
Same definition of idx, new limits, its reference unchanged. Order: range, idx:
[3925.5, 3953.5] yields 10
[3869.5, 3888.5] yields 1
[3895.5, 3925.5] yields 4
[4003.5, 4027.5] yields 24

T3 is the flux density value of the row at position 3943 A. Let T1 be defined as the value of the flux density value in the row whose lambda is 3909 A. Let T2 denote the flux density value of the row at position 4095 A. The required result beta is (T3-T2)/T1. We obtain -0.01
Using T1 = 169.2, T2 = 161.4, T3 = 159.7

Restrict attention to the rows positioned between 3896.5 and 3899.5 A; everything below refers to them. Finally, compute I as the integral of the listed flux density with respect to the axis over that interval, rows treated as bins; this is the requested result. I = 553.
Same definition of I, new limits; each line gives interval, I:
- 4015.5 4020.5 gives 776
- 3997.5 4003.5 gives 949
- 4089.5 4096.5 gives 1126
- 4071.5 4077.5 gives 916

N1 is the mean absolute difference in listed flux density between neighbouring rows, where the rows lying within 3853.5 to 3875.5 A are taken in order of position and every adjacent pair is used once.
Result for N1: 1.3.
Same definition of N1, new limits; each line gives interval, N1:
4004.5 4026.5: 0.7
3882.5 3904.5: 1.0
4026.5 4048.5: 0.6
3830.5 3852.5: 1.0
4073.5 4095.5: 0.4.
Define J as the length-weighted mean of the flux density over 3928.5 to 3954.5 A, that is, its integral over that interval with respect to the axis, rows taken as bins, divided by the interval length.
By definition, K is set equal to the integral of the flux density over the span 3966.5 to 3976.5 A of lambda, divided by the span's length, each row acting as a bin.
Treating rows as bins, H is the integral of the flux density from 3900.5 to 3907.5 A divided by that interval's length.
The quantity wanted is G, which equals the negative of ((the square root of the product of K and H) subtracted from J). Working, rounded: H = 174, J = 164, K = 164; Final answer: 5.2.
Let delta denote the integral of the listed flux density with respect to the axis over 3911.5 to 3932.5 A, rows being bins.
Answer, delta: 3465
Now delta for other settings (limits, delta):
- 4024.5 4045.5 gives 3141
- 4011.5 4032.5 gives 3223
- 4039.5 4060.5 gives 3016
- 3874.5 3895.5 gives 3846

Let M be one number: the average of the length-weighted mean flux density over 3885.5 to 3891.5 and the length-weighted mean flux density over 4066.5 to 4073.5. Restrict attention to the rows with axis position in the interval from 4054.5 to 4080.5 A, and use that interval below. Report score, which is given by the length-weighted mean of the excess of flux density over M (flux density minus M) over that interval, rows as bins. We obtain -17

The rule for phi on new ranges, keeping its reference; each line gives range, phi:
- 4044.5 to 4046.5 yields -22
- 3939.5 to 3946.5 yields 51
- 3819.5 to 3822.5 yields 96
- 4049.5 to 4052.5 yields -35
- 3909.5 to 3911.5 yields 28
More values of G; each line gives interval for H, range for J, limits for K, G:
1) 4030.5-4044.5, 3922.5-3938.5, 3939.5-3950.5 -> -7.0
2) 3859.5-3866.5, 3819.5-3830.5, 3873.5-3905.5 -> 4.5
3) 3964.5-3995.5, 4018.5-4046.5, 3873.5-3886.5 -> 21.6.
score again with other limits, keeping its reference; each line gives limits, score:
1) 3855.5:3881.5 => 21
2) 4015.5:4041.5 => -16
